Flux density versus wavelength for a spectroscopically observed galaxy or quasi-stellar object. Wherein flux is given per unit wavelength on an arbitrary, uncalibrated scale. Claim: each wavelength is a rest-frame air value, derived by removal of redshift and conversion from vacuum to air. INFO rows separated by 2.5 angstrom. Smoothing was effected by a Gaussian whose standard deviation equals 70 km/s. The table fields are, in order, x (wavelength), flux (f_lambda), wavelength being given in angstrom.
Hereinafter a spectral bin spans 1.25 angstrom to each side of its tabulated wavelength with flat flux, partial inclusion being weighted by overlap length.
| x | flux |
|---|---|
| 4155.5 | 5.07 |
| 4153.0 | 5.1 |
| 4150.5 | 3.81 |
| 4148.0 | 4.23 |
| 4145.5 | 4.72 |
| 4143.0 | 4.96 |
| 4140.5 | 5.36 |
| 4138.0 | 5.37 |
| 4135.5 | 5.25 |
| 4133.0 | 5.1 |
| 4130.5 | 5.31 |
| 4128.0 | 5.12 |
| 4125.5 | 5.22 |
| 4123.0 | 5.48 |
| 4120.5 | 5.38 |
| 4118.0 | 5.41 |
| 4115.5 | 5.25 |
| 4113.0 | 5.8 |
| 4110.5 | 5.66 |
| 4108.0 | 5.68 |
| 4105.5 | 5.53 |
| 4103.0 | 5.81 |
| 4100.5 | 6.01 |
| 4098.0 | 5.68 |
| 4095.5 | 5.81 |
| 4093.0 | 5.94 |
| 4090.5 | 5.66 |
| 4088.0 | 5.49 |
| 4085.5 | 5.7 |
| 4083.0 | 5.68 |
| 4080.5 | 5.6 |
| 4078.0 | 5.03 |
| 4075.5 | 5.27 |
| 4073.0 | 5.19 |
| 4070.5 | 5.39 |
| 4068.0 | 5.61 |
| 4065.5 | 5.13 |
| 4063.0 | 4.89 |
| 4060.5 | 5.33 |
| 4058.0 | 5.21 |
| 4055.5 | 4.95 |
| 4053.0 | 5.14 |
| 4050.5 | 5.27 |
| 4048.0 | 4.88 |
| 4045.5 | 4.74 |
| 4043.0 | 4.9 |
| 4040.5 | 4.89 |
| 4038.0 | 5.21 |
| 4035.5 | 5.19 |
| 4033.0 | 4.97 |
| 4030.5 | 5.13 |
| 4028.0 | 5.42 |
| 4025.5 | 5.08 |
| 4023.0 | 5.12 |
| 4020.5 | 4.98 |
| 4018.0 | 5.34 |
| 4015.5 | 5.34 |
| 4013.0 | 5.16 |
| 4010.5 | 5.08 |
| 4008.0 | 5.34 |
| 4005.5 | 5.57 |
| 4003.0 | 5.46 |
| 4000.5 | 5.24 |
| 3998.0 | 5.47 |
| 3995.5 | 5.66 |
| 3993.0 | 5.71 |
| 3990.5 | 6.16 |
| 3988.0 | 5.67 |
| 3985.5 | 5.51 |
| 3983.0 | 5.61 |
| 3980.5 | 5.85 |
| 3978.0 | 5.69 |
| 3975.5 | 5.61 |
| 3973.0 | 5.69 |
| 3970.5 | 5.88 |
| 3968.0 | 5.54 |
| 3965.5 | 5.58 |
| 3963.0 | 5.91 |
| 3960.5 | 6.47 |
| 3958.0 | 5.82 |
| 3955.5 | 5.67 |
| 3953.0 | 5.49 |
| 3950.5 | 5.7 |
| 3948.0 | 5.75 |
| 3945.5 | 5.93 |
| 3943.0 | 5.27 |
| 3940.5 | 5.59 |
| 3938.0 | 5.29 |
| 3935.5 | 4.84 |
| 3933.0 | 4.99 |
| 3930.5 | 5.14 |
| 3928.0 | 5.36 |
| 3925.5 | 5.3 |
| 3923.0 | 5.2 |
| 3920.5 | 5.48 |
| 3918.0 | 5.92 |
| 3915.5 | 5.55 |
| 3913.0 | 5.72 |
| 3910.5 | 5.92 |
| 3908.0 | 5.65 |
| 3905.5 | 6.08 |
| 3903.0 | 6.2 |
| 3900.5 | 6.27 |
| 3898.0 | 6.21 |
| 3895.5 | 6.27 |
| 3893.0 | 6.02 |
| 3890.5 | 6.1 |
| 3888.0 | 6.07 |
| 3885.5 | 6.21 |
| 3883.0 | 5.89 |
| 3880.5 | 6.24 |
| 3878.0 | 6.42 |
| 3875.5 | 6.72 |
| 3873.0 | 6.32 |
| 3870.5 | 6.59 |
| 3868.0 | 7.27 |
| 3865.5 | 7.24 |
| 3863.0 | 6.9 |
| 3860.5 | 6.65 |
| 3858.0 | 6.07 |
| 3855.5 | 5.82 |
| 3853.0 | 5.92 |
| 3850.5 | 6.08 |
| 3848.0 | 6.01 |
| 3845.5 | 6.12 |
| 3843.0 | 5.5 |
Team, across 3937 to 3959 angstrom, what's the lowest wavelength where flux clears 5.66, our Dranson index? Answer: 3945.5 angstrom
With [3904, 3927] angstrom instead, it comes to 3905.5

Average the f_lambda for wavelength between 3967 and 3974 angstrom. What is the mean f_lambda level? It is 5.7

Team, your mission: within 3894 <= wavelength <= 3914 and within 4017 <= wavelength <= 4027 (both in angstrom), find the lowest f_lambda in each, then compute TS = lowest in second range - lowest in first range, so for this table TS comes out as -0.7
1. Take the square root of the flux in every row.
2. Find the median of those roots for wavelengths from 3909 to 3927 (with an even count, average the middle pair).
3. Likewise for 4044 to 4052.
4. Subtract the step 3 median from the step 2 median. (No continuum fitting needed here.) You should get 0.15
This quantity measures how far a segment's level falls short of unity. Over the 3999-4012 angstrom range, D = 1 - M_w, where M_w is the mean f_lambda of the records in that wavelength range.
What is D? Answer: -4.34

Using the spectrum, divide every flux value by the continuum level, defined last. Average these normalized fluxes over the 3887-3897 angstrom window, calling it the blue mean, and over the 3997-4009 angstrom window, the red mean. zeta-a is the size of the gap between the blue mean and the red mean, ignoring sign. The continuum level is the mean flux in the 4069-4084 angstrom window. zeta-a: 0.13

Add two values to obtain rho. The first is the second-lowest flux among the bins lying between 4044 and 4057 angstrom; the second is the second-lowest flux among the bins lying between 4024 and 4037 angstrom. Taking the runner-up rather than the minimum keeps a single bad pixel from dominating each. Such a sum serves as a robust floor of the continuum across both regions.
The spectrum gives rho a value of 10.0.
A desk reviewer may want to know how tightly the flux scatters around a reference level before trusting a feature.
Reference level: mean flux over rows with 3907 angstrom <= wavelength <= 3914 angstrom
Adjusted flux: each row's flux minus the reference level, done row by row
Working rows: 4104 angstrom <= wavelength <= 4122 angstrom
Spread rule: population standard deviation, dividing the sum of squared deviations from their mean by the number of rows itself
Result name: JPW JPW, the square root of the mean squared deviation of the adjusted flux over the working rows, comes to 0.18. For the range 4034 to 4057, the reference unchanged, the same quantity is 0.18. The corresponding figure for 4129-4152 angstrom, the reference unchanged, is 0.52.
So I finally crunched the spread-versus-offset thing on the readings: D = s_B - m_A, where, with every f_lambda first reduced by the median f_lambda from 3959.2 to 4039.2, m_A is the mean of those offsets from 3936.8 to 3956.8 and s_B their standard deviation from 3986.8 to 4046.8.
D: 0.22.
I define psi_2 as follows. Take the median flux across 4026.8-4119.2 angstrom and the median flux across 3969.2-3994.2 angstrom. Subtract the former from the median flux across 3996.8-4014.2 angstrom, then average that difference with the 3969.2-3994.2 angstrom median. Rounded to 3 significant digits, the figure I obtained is 2.85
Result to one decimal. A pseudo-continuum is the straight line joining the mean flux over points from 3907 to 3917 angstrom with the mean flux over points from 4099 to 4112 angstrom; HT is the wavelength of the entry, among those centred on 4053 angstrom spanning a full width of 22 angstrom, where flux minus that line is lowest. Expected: 4045.5 angstrom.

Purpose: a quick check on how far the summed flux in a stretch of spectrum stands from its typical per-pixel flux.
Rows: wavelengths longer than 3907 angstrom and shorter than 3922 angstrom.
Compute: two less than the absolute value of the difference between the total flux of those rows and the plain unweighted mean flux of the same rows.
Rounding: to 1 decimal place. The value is 26.5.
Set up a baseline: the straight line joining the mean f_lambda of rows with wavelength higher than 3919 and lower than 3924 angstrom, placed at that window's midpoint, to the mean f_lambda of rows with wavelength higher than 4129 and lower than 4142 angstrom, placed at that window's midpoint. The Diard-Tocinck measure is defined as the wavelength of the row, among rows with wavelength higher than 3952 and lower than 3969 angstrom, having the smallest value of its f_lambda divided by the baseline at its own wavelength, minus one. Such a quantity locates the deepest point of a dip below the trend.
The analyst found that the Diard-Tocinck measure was 3953.0 angstrom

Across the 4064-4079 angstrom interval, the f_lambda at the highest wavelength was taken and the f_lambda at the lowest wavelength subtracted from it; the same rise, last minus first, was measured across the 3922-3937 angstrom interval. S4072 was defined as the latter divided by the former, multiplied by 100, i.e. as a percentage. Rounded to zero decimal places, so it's 360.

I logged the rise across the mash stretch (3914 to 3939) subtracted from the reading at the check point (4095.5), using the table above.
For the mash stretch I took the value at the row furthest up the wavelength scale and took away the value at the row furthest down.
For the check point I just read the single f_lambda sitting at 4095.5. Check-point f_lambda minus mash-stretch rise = 6.07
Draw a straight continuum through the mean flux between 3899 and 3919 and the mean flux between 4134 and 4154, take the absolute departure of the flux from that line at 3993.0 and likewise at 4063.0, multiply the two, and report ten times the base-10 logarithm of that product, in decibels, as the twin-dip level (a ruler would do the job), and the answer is -12.4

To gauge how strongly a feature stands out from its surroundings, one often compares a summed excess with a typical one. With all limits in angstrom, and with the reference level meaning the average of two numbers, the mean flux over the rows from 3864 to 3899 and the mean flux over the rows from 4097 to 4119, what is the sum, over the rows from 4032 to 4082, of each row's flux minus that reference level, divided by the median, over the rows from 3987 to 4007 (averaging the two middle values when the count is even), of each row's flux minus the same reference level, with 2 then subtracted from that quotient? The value 41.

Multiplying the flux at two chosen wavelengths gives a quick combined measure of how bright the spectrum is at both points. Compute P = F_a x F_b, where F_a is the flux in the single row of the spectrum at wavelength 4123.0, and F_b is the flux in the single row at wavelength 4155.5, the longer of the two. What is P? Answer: 28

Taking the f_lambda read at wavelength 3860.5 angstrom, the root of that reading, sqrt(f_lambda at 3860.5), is 2.58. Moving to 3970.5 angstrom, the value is 2.42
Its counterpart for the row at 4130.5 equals 2.30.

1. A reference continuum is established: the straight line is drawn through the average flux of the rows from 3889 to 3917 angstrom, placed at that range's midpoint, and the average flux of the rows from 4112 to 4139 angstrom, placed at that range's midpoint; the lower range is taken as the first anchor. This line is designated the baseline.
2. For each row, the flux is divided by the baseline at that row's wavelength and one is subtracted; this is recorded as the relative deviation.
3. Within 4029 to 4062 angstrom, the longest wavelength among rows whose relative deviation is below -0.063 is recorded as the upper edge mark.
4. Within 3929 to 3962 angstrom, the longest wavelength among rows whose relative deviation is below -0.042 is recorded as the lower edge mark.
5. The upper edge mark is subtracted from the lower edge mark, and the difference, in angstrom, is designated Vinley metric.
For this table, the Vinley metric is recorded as -102.5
